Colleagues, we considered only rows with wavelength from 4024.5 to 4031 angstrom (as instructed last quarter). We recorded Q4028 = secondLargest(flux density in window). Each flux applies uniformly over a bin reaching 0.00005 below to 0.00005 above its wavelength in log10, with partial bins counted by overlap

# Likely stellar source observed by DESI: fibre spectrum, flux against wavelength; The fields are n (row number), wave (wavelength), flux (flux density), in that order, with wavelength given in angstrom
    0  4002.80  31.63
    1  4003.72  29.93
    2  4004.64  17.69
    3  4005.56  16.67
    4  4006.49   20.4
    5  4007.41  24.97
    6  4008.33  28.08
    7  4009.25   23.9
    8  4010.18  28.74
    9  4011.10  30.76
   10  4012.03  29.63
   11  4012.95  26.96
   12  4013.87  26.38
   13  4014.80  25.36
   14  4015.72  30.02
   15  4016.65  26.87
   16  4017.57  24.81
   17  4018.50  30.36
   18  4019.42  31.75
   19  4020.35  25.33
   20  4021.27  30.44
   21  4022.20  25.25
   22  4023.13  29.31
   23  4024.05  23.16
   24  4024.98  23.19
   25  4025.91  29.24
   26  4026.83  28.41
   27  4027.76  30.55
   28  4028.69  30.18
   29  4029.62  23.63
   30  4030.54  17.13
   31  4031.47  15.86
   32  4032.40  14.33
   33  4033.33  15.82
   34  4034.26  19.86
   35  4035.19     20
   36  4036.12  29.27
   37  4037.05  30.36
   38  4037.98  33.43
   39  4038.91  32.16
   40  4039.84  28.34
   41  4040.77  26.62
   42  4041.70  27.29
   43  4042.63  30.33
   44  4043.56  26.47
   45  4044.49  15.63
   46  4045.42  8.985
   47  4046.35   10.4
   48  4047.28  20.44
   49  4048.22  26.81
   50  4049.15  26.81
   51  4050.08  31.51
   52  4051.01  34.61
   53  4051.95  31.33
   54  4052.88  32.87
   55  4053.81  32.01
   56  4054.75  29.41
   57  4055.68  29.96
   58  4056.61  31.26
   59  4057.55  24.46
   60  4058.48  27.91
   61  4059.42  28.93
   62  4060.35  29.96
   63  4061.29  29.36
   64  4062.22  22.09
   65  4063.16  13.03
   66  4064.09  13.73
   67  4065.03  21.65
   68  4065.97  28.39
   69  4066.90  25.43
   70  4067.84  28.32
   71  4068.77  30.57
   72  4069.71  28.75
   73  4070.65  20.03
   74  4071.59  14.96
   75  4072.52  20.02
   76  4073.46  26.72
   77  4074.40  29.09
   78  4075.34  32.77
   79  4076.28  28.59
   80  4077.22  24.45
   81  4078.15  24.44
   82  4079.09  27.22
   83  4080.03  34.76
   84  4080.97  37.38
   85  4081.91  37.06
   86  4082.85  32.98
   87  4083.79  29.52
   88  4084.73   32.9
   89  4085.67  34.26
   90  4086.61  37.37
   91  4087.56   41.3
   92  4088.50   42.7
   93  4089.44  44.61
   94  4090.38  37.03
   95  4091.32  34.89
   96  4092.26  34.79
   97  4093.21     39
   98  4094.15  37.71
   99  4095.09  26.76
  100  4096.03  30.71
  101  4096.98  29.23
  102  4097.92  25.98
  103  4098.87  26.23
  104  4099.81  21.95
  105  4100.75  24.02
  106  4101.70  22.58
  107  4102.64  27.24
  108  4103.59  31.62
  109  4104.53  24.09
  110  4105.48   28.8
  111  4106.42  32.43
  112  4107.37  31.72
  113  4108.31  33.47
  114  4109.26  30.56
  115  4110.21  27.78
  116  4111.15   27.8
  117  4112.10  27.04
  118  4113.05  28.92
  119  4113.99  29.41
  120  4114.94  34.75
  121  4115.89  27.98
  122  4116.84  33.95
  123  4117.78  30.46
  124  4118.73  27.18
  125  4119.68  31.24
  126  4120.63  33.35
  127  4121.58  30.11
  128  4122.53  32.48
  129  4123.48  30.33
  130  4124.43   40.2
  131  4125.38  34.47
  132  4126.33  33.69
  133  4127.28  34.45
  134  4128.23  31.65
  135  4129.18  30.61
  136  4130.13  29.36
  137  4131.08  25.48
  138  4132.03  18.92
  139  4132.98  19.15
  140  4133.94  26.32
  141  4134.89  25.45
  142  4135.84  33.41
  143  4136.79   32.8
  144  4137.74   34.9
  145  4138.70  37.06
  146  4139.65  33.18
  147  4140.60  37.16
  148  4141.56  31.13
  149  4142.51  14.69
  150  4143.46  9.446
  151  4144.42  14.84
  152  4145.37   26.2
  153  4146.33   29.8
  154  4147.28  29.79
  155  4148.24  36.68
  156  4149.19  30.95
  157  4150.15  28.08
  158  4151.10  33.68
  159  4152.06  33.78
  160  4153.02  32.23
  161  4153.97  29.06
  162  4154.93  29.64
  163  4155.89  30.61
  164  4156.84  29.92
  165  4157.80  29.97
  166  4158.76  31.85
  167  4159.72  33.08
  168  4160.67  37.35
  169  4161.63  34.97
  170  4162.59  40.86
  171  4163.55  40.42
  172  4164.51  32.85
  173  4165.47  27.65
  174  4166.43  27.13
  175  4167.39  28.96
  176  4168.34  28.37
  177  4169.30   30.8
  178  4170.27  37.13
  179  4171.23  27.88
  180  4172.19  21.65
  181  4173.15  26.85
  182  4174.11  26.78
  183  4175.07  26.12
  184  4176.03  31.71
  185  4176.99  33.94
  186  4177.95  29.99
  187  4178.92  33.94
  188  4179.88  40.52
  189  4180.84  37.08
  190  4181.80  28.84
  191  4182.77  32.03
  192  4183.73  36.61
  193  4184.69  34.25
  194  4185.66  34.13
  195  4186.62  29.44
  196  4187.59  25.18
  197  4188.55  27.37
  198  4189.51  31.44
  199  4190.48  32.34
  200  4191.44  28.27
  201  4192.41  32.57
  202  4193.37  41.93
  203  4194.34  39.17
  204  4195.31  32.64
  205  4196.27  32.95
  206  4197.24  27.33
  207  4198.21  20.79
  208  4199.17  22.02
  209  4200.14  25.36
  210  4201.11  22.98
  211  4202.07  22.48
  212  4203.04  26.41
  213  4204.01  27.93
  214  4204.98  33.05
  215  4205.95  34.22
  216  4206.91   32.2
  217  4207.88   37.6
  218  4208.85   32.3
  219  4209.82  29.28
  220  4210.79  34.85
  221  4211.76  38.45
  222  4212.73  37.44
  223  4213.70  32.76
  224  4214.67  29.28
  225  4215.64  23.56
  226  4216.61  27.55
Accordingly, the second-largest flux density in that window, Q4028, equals 30.18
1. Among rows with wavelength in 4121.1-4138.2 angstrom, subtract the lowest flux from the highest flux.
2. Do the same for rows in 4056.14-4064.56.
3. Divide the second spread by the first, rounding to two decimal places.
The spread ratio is 0.86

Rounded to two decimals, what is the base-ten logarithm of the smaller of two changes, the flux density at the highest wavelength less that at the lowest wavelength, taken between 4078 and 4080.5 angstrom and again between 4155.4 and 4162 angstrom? 0.64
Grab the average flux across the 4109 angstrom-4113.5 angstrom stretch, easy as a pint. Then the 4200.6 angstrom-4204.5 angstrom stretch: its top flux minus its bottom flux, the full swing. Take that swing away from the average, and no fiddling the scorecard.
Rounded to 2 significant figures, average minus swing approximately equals 23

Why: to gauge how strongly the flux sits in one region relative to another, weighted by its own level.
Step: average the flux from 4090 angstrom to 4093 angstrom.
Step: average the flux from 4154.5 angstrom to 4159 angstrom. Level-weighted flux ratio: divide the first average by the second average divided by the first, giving 42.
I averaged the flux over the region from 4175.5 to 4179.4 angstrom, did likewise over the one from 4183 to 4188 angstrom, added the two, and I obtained 64.3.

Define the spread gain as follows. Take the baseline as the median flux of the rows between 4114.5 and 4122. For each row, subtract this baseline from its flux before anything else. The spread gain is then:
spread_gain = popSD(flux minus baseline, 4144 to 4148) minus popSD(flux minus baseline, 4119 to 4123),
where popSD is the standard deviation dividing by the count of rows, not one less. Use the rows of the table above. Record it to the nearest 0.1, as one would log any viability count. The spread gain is 4.9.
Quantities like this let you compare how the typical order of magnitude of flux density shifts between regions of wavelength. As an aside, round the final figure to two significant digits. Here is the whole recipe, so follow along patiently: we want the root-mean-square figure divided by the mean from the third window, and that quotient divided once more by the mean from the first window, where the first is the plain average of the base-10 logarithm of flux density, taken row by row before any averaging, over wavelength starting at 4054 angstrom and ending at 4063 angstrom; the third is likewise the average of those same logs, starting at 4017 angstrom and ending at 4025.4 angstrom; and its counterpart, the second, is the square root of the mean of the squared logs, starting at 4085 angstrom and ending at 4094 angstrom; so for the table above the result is 0.77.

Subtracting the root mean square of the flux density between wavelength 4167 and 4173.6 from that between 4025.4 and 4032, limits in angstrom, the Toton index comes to -3.5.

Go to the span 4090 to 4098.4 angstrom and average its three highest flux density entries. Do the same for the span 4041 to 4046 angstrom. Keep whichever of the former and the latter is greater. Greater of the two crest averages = 37.9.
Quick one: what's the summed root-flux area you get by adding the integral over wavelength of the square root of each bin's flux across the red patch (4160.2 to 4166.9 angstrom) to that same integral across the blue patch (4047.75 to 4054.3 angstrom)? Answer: 75.5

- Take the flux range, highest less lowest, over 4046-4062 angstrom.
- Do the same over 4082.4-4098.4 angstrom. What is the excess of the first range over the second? 6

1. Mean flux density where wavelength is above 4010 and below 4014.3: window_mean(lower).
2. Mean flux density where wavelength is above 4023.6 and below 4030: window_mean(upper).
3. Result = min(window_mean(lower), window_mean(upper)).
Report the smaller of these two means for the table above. 26.9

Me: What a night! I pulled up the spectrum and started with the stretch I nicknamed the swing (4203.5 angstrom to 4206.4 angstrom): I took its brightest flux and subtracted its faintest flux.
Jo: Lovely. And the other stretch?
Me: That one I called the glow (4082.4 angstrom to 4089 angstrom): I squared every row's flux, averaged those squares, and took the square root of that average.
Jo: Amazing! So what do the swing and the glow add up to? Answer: 42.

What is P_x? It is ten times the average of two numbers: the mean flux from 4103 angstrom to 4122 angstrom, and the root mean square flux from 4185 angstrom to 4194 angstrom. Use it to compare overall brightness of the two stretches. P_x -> 309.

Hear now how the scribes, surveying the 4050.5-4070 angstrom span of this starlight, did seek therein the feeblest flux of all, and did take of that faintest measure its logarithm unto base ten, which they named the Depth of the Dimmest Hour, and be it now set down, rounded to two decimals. 1.11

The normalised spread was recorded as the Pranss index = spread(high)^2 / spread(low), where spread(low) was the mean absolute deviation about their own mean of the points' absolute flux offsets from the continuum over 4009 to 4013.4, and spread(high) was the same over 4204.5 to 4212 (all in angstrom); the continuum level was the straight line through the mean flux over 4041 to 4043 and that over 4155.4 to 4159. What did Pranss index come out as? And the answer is 3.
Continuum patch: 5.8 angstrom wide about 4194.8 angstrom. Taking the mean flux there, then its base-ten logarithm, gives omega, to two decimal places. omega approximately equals 1.54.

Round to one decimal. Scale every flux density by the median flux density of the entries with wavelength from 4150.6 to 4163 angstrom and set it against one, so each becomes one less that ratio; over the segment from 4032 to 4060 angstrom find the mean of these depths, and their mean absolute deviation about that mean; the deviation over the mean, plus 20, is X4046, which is 20.9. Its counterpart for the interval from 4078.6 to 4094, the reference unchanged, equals 19.1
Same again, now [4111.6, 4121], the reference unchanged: 21.3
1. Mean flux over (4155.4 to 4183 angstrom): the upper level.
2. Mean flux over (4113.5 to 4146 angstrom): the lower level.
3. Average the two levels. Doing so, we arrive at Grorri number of 30.5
